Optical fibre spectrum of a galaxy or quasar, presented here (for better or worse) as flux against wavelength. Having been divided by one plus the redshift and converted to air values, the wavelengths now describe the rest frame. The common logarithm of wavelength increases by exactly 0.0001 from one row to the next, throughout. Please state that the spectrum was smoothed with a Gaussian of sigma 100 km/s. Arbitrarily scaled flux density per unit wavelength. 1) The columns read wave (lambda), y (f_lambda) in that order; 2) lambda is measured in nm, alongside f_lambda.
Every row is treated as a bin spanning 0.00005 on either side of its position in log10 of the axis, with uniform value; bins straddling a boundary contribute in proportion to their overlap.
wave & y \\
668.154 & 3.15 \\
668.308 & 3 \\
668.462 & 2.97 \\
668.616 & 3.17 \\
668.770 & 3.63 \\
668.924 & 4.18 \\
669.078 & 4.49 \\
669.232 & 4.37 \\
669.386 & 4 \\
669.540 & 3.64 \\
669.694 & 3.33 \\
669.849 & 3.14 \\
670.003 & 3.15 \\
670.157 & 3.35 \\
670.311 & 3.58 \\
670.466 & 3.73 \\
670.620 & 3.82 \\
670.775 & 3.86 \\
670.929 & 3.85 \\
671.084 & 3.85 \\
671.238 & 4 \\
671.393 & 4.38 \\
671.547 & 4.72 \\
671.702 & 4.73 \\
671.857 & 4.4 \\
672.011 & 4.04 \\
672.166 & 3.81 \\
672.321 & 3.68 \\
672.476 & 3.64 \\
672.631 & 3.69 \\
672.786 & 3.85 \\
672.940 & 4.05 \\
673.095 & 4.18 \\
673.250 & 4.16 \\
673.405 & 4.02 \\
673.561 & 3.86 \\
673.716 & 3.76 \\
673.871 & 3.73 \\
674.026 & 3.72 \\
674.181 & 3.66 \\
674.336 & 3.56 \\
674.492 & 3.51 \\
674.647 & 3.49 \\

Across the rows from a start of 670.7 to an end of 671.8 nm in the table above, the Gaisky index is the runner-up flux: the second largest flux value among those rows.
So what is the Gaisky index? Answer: 4.72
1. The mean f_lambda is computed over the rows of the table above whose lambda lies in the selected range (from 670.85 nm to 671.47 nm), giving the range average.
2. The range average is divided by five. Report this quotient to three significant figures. 0.804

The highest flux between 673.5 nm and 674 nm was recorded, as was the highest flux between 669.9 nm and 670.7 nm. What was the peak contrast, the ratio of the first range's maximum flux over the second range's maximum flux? 1.01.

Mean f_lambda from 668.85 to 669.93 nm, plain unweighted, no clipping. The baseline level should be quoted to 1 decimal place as 3.9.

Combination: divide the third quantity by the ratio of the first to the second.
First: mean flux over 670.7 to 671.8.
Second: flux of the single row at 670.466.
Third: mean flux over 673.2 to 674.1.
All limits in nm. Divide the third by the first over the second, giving 3.4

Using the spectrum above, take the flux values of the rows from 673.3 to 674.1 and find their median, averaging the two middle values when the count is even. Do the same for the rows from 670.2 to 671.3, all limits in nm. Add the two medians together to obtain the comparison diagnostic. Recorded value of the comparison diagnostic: 7.61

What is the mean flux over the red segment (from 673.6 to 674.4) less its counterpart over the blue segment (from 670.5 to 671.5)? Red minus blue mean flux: -0.3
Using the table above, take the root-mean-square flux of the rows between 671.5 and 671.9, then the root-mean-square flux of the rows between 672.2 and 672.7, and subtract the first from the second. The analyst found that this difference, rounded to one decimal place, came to -0.9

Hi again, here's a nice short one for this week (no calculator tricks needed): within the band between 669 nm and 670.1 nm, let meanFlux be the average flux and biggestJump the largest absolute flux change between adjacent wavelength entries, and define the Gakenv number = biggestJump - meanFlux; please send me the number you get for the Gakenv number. -3.36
